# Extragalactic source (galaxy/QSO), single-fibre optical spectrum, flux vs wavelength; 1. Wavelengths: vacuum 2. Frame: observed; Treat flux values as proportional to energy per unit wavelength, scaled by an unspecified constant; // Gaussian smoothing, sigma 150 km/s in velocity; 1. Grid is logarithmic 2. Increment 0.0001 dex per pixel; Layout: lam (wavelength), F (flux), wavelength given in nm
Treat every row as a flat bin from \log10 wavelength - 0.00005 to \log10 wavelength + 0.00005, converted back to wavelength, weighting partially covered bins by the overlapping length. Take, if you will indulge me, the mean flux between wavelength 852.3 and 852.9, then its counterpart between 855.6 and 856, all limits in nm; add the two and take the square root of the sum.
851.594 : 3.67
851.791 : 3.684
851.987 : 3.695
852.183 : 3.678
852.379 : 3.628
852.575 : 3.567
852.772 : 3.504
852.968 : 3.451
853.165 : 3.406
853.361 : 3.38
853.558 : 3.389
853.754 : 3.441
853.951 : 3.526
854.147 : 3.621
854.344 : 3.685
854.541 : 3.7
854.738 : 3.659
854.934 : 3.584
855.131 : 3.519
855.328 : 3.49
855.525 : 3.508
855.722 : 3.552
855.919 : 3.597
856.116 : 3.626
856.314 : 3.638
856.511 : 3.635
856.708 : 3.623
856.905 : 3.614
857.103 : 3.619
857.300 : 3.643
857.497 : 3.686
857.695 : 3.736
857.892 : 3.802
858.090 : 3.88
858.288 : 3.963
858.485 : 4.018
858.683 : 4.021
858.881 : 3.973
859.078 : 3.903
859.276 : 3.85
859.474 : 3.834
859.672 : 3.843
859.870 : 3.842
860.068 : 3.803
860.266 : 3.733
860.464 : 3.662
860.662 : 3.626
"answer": 2.67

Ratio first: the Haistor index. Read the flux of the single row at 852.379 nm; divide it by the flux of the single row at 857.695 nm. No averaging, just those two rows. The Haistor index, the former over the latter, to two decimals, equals 0.97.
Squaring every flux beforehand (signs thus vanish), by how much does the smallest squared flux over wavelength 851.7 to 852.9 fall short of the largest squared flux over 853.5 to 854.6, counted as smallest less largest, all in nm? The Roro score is -1.4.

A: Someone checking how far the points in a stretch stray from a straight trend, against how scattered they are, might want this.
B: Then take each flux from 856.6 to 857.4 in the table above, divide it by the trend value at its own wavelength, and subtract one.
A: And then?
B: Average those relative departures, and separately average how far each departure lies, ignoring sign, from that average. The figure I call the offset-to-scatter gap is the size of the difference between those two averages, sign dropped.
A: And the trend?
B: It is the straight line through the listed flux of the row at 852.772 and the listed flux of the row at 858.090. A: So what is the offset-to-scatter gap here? 0.049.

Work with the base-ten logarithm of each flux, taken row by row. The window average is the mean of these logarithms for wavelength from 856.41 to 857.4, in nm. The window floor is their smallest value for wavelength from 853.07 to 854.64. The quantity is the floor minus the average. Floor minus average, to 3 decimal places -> -0.031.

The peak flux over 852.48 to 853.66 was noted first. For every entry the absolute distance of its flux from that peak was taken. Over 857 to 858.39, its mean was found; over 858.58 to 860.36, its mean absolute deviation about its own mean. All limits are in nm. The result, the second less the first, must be -0.13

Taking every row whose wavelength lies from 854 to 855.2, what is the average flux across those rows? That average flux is 3.63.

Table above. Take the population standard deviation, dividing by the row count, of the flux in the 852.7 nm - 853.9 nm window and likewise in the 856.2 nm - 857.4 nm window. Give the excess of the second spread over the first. -0.03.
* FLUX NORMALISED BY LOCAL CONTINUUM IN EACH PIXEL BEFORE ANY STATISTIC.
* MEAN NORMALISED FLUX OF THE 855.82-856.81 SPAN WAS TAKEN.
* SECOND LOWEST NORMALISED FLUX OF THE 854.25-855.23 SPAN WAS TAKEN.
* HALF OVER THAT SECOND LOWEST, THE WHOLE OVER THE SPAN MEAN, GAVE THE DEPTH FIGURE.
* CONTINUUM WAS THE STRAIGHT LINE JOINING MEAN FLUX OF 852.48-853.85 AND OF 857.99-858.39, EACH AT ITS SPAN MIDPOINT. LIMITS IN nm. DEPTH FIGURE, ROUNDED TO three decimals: 0.521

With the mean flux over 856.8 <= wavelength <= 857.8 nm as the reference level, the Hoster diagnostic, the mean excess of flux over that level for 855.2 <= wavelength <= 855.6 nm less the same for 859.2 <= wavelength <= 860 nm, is -0.34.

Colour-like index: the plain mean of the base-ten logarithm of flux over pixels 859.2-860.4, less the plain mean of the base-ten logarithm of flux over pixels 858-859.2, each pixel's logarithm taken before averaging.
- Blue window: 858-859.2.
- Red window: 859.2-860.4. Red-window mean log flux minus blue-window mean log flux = -0.016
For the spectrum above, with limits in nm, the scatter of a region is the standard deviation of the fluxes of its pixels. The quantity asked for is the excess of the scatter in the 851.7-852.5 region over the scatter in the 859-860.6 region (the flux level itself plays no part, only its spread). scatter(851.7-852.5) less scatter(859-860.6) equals -0.05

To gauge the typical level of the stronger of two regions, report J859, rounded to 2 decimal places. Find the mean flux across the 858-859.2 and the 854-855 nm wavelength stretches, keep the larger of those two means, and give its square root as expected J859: 1.99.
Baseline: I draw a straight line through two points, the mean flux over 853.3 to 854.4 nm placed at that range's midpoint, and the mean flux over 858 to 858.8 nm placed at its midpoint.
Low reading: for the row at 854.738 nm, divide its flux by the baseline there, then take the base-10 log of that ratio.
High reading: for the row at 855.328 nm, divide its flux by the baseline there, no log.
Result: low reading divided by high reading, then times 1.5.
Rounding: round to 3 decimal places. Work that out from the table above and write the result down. 0.012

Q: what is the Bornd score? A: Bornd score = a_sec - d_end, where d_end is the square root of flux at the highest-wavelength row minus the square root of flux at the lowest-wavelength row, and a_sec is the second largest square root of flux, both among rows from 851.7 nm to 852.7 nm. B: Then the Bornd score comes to 1.950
